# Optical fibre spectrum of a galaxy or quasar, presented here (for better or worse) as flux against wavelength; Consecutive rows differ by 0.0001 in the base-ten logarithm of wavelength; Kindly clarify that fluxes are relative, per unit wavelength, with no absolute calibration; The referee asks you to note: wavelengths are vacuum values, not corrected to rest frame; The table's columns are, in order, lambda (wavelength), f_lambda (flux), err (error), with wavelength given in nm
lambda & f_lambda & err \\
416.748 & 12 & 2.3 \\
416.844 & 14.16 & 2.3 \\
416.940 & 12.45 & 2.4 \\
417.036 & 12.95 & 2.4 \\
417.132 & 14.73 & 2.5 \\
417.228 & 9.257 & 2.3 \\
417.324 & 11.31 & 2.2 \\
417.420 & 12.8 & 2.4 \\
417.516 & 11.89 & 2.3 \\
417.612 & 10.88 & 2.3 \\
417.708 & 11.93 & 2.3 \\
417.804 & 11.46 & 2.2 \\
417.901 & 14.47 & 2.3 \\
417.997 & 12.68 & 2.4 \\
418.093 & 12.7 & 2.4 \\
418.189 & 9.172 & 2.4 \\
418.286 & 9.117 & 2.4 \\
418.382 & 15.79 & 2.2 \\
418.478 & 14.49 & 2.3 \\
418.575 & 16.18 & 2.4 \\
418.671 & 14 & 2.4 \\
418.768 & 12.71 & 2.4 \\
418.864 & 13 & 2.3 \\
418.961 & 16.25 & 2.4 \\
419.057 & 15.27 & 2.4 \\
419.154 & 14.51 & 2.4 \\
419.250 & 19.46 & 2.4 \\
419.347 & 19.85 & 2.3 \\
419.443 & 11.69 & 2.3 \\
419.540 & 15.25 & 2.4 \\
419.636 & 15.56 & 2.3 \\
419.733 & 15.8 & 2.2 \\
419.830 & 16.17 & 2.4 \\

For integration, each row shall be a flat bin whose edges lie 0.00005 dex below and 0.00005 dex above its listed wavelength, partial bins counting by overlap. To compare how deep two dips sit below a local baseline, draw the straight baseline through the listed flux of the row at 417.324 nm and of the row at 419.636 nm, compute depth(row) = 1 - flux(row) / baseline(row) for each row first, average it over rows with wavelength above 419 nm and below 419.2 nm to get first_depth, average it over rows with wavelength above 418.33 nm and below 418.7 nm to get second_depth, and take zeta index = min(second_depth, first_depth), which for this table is -0.12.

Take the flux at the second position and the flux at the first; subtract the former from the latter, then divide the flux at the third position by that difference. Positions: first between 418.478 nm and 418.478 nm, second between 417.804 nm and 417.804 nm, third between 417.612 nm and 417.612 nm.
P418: 4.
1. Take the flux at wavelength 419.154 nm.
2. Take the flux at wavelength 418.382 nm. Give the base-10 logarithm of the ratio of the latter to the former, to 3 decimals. 0.037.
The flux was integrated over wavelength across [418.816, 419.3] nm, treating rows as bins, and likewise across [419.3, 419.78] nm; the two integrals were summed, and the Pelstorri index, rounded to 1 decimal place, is 15.1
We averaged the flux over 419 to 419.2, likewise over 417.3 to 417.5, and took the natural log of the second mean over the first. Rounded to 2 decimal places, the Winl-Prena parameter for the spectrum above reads -0.21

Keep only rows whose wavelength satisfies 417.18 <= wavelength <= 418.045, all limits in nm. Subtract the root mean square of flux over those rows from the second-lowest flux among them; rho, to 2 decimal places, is -1.05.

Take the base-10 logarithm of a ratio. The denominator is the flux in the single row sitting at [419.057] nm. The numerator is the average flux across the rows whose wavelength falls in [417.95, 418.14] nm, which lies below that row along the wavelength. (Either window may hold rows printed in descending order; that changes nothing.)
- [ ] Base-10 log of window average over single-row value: -0.08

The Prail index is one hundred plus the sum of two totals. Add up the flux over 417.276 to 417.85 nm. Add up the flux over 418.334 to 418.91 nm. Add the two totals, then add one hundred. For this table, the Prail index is 256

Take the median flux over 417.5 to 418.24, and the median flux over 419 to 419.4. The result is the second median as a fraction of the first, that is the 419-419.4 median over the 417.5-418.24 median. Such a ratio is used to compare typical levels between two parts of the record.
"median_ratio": 1.46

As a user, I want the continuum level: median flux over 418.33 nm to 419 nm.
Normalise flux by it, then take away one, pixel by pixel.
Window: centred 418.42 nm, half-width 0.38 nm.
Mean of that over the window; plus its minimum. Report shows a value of -0.47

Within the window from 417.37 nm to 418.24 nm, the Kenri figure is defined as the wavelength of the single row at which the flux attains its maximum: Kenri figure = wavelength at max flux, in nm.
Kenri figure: 417.901 nm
